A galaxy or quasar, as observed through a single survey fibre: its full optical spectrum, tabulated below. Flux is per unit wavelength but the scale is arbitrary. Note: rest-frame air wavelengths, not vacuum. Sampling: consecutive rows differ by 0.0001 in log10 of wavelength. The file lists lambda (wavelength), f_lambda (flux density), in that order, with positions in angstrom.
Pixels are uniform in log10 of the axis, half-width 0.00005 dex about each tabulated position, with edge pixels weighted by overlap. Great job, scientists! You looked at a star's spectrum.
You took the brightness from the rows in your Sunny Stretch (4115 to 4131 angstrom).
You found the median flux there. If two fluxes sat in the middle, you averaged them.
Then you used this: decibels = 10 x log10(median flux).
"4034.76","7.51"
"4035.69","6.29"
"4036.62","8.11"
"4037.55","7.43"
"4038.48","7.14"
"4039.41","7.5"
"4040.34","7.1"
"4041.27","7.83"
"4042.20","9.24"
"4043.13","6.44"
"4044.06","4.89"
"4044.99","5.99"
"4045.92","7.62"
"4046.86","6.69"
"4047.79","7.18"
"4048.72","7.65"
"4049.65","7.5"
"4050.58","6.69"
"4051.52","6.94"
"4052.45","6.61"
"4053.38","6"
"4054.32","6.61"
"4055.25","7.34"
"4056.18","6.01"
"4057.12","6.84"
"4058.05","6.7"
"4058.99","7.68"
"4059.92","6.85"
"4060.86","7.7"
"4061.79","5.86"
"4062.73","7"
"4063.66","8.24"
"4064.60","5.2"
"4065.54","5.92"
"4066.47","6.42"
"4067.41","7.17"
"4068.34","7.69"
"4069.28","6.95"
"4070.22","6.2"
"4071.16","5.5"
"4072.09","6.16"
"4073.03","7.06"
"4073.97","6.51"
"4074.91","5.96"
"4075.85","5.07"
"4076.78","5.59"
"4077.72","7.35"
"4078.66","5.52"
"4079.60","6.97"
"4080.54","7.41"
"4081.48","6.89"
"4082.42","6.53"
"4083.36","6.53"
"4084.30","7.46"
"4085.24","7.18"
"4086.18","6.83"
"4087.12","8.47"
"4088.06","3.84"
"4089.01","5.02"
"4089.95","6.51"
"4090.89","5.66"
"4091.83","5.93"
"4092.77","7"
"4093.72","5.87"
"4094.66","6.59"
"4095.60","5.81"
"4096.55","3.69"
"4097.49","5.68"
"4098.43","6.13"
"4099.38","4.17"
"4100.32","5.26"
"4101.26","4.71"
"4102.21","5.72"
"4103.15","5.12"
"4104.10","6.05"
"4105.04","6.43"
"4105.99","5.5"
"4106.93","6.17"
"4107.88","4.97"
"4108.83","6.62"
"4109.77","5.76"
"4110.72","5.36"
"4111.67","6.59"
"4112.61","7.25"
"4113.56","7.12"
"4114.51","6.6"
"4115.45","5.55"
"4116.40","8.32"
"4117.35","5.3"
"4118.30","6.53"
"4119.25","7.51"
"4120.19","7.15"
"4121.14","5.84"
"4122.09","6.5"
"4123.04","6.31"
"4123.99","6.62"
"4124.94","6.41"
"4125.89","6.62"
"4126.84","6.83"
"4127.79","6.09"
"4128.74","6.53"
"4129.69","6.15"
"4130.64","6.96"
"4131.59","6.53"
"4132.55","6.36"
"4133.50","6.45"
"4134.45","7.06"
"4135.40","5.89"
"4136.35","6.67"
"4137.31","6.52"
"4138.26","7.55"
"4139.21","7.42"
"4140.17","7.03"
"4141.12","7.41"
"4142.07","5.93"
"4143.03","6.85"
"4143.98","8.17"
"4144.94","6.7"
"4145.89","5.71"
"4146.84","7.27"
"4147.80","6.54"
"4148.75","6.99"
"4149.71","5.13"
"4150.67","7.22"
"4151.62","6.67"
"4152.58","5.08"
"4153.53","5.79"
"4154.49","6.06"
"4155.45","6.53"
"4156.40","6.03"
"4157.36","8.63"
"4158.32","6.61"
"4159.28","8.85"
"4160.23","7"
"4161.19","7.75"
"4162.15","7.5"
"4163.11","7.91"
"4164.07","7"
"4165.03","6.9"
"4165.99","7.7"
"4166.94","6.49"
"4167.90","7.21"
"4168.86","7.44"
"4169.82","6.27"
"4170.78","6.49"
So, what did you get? 8.1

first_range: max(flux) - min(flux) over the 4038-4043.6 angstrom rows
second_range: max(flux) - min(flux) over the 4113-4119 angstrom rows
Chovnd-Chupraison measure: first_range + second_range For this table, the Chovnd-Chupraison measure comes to 5.8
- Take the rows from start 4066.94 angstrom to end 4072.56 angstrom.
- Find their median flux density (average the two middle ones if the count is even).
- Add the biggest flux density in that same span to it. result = 14.3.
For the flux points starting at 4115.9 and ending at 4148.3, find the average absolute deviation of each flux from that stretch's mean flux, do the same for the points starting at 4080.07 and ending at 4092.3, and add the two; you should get 1.34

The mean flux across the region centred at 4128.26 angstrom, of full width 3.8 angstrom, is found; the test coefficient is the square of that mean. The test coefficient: 41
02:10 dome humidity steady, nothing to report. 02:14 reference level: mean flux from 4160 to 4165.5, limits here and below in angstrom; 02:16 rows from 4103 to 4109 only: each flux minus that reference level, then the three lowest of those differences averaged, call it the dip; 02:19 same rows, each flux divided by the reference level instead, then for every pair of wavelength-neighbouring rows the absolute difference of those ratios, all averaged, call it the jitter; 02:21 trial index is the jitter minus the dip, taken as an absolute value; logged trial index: 2.3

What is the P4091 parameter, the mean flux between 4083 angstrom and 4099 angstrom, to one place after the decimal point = 6.1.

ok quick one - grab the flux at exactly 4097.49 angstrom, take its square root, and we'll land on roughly 2.38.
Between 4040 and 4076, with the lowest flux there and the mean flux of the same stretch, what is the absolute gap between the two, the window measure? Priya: 1.9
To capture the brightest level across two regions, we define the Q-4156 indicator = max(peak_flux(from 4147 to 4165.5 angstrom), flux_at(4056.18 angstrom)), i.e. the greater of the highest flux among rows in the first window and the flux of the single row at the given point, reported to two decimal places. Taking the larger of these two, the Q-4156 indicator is 8.85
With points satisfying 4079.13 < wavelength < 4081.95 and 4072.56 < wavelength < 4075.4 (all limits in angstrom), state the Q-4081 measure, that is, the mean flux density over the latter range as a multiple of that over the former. 0.92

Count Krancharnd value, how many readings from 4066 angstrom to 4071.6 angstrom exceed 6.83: 3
